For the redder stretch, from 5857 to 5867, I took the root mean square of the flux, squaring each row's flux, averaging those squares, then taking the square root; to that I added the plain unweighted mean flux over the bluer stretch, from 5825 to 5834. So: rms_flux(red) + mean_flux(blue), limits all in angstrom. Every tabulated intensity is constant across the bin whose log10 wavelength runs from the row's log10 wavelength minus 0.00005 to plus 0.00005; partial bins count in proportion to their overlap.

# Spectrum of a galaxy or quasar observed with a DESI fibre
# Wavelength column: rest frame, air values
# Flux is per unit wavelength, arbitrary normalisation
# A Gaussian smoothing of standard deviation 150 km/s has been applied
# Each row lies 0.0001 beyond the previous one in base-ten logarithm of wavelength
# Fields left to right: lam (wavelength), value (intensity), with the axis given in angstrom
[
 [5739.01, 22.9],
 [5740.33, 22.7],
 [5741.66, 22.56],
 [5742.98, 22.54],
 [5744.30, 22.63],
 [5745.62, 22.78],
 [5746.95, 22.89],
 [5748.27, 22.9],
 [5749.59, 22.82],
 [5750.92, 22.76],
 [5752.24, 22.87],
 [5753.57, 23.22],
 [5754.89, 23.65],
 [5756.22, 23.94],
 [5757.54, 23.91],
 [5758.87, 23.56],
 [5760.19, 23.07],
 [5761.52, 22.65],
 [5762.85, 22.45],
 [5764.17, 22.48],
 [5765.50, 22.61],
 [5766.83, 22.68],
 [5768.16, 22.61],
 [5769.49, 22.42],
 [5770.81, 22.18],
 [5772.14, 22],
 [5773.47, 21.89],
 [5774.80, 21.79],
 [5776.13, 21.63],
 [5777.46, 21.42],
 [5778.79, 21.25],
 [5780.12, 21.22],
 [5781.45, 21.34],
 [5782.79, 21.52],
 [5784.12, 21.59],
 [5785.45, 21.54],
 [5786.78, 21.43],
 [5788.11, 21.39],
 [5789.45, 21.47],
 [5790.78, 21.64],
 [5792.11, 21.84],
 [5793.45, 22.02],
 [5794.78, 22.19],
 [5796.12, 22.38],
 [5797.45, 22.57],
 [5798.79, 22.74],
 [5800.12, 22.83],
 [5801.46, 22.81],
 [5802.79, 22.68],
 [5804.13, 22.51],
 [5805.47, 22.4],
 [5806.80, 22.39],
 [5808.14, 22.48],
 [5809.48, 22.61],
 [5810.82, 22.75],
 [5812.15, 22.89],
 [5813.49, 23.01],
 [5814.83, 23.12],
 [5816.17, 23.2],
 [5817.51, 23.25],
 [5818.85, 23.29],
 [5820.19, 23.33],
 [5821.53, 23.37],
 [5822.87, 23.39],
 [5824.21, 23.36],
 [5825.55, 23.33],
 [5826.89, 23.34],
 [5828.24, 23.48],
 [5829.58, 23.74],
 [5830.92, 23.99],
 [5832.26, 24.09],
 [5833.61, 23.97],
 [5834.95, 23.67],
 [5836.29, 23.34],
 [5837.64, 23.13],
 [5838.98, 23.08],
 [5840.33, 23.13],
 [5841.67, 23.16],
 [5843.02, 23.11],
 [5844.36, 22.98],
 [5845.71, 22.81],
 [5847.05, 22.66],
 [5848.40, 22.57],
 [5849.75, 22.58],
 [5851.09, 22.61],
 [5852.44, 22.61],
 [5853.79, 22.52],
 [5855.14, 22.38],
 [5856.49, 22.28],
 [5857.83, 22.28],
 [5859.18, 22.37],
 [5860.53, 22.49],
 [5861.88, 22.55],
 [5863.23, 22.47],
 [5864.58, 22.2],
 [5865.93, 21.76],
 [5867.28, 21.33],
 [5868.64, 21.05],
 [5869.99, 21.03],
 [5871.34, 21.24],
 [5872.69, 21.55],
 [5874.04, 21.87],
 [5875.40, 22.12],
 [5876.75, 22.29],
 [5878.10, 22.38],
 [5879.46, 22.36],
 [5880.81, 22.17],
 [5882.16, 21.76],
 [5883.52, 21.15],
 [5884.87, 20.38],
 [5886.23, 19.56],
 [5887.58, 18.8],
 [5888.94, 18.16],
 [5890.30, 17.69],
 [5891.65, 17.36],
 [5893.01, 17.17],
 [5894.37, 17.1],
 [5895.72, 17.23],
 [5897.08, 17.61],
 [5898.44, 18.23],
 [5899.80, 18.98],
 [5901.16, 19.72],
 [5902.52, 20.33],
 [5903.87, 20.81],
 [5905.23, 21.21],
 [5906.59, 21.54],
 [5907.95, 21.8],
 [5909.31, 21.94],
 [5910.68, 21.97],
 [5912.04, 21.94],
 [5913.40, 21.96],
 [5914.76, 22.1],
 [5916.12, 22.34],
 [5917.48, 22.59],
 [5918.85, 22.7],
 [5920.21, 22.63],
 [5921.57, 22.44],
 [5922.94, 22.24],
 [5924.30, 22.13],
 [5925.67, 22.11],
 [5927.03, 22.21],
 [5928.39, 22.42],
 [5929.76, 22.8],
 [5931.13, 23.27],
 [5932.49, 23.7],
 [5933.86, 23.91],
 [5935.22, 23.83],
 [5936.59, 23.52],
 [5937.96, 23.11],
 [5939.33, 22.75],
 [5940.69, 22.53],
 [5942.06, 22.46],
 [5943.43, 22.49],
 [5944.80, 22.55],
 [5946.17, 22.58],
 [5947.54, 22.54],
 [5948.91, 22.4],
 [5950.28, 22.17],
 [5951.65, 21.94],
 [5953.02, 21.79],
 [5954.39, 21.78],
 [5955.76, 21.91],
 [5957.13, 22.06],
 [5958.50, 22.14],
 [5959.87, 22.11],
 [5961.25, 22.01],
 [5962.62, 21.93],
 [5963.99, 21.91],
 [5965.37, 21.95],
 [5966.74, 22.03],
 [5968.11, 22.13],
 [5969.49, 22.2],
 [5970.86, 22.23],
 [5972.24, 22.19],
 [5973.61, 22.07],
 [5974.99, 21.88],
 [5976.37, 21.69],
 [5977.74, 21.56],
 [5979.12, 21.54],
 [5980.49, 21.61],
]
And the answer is 46.0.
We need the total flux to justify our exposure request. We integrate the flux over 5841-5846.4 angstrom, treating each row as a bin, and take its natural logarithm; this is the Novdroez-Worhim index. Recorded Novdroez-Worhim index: 4.82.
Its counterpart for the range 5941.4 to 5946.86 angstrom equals 4.81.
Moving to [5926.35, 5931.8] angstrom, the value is 4.82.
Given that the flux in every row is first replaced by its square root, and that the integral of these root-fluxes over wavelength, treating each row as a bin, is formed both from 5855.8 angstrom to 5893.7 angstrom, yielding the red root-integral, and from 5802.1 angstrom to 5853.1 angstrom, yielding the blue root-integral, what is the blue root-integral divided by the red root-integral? 1.4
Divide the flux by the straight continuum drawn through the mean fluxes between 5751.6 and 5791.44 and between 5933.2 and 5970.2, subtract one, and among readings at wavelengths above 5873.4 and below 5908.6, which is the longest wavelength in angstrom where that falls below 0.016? 5907.95 angstrom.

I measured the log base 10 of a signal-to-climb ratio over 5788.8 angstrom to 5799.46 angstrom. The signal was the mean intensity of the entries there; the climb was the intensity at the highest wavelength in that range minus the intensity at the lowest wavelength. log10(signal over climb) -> 1.2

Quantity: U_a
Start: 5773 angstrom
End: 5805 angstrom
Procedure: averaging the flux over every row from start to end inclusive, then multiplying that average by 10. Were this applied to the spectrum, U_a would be 219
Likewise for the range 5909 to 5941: 226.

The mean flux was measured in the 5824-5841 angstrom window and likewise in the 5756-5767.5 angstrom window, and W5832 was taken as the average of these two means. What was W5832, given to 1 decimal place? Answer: 23.3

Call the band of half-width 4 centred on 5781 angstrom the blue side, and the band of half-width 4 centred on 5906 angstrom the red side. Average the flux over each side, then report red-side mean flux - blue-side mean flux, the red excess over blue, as -0.1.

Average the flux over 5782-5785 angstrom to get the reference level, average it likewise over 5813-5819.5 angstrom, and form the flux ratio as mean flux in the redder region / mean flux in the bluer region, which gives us 1.08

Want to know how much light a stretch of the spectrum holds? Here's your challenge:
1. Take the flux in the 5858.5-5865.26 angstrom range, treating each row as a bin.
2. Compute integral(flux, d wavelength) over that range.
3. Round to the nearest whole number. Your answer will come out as 151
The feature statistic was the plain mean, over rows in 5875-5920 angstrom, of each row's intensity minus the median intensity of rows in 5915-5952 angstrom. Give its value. -2.1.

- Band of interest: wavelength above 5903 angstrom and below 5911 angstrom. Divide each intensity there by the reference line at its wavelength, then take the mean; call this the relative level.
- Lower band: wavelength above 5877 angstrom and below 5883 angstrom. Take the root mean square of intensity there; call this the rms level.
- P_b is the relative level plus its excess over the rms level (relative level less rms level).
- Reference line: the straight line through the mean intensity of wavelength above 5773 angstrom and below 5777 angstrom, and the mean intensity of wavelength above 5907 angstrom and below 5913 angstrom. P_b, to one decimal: -20.2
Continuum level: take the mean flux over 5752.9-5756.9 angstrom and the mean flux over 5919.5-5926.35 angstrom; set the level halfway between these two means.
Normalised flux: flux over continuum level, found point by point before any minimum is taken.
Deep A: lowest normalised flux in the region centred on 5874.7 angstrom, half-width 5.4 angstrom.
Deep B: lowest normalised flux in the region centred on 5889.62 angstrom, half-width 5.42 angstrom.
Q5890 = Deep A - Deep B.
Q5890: 0.17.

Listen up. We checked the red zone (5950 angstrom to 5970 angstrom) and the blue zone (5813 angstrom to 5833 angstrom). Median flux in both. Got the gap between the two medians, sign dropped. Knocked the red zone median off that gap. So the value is -20.7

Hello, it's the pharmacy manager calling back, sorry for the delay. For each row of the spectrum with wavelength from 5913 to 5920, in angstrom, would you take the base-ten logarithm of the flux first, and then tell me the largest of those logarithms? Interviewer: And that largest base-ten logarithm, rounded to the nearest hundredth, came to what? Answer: 1.36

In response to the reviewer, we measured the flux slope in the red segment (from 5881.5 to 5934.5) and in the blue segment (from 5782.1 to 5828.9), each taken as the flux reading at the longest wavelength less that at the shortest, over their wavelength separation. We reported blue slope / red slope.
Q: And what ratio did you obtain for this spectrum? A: 1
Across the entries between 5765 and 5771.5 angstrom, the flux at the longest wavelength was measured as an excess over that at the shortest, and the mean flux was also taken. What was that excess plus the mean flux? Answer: 22.1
